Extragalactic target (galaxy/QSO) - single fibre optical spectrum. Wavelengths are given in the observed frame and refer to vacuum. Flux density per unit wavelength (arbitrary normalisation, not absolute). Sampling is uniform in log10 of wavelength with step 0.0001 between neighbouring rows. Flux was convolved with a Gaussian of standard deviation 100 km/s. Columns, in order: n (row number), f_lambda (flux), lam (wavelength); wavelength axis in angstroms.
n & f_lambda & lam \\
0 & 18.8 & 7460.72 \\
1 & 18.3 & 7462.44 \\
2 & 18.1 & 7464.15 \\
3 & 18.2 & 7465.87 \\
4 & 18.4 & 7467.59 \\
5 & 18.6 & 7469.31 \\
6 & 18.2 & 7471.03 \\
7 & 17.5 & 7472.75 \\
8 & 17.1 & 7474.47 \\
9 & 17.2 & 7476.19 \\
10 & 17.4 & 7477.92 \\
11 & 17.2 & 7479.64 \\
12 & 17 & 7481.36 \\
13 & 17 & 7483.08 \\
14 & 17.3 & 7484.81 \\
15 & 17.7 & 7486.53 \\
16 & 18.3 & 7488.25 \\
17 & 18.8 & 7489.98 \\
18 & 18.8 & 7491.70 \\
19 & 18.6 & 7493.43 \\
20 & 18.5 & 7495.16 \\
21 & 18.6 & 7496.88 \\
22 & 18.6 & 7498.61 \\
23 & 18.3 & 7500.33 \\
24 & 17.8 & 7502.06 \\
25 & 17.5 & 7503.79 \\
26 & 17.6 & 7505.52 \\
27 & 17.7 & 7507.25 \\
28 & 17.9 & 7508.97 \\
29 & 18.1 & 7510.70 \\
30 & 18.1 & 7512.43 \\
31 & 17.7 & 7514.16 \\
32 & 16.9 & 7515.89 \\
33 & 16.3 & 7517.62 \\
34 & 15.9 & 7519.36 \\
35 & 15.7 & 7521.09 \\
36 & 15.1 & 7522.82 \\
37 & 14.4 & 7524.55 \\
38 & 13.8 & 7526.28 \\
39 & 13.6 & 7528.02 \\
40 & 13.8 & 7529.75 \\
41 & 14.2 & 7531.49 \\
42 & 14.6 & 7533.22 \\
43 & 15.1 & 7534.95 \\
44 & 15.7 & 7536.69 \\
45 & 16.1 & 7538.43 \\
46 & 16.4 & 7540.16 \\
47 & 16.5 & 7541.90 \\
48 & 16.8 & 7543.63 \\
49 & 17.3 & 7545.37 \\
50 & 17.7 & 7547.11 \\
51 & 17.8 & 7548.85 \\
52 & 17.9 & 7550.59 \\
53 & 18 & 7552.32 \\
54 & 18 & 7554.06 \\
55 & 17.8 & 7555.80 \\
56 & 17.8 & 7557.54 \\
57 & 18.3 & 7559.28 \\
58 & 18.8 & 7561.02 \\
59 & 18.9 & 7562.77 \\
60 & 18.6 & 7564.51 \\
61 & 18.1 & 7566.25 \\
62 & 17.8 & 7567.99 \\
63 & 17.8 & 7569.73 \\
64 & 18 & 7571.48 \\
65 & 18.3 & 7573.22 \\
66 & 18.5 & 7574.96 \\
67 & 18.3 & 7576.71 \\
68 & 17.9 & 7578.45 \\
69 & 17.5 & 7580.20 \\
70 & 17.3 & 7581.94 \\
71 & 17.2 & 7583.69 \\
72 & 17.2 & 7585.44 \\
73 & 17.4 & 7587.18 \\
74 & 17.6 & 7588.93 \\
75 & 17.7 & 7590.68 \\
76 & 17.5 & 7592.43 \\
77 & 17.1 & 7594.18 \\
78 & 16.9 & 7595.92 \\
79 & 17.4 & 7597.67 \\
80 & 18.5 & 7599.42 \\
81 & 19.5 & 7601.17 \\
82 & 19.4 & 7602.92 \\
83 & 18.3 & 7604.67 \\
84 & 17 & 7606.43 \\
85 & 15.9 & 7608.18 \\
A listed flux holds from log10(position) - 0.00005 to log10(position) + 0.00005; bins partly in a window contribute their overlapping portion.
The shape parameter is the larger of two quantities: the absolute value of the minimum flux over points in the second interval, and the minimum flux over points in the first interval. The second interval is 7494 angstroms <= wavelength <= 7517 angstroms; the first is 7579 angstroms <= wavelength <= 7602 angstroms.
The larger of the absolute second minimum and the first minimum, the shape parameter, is 16.9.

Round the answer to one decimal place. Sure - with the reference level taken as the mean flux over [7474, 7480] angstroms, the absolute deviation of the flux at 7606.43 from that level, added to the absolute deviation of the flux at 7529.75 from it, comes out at 3.6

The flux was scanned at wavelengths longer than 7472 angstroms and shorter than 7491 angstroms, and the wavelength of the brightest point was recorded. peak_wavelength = 7489.98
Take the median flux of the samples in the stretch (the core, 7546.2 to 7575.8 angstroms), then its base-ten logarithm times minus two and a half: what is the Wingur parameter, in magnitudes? -3.14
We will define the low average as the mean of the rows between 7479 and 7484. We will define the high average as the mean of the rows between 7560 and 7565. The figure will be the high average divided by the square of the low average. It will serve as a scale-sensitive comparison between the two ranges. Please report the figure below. 0.0644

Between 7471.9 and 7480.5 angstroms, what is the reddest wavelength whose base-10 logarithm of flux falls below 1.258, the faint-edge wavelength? 7479.64 angstroms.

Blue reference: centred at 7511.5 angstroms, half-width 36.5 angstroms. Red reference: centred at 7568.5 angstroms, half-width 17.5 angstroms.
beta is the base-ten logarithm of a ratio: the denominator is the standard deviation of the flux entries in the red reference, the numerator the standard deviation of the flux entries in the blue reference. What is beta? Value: 0.5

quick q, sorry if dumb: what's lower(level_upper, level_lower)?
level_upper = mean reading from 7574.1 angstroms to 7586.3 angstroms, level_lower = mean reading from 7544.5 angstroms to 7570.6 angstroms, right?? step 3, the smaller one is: 17.7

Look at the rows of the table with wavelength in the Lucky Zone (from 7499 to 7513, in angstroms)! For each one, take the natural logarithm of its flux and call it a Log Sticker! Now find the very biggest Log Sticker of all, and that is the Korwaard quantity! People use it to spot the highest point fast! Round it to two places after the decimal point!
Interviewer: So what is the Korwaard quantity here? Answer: 2.91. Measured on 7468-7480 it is 2.92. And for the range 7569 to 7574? 2.91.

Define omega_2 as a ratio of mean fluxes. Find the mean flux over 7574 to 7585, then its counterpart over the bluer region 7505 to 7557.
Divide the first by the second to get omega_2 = 1.08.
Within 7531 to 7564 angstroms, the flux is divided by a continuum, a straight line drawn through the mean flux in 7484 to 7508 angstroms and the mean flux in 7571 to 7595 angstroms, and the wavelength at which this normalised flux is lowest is 7531.49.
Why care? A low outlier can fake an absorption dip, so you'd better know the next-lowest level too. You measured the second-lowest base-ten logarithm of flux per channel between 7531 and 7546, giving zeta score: 1.16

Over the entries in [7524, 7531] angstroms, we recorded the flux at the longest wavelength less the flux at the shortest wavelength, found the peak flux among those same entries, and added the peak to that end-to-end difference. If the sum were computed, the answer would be 13.8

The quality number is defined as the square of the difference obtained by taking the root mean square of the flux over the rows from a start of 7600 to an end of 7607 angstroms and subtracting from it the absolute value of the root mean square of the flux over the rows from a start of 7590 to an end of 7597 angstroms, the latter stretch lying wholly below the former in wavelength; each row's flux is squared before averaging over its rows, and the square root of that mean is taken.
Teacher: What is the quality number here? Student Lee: 1.6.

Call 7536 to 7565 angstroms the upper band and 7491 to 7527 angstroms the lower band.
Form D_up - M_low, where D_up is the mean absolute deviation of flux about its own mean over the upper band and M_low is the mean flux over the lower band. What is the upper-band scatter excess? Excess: -16.5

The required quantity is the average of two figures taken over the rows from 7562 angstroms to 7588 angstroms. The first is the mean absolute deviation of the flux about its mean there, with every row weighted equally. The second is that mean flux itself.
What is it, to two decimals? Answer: 9.18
